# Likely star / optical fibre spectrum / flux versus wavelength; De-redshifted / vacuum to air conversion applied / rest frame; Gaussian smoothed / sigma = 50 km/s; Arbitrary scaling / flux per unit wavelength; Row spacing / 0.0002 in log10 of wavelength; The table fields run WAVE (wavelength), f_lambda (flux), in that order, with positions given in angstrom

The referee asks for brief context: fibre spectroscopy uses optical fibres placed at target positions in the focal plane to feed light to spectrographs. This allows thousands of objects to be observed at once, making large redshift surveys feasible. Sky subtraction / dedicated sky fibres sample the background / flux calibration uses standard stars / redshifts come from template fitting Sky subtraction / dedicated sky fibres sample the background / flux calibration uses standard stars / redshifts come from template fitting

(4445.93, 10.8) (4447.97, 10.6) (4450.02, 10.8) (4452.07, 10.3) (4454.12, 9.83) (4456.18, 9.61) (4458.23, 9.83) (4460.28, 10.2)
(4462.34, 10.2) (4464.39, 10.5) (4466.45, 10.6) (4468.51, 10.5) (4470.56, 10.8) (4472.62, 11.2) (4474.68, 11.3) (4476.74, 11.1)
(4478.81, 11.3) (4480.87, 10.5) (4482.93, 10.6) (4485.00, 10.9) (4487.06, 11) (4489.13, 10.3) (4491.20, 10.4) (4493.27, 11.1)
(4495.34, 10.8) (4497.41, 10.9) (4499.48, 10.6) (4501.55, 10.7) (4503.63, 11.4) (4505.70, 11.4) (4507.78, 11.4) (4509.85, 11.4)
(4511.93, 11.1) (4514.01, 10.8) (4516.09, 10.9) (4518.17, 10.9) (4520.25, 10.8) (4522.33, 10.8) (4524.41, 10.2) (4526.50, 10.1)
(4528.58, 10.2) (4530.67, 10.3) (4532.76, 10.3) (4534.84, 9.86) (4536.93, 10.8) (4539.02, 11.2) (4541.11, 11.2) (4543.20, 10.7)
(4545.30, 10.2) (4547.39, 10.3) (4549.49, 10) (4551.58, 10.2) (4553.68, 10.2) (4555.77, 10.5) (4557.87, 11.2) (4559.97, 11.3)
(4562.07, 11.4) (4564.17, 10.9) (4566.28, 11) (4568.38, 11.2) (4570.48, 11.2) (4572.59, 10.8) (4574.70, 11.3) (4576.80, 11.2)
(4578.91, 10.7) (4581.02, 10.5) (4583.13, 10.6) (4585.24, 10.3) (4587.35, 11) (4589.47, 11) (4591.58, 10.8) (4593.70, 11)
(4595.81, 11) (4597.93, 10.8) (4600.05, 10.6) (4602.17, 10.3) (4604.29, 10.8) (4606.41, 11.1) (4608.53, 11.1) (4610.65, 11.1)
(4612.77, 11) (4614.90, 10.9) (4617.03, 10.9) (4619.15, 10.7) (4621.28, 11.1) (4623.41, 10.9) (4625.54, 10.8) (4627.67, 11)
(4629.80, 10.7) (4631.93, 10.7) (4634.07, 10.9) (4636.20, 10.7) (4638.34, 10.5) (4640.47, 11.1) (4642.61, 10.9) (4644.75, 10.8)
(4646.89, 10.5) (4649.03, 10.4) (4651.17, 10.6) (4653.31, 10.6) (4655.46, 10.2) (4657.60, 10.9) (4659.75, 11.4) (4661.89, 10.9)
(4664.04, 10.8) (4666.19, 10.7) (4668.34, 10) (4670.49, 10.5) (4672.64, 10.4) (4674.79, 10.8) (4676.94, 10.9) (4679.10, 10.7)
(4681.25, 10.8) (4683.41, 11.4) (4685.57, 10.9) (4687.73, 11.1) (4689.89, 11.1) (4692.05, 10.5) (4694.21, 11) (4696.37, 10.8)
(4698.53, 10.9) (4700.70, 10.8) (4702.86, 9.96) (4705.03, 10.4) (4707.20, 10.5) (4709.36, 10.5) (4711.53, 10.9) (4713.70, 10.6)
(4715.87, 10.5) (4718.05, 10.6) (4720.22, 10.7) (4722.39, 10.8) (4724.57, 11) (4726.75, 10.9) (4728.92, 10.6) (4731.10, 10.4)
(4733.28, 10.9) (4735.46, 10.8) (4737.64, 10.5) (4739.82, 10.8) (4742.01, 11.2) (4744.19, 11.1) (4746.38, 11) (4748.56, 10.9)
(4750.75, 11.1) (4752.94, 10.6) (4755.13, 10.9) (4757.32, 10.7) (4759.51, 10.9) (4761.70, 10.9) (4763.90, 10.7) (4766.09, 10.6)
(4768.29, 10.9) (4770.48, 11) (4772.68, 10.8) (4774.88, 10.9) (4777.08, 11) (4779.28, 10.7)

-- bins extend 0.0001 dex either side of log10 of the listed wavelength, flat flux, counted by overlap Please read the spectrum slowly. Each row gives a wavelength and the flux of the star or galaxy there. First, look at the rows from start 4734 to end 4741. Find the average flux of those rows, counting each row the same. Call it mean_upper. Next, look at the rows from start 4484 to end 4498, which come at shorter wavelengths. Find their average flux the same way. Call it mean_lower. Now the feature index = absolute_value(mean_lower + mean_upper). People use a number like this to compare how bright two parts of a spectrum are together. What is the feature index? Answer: 21.5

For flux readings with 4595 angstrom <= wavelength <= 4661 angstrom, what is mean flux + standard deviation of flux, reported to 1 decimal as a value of 11.1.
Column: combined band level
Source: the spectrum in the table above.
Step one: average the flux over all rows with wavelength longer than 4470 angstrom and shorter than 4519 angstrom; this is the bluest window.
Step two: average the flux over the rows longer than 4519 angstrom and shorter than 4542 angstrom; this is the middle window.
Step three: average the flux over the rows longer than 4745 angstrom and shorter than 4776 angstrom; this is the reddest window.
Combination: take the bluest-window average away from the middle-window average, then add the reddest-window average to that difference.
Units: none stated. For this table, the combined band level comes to 10.4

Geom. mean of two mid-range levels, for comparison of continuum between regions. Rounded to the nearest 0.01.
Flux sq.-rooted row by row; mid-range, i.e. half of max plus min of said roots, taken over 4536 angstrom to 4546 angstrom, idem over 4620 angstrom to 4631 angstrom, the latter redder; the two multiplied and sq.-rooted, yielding 3.29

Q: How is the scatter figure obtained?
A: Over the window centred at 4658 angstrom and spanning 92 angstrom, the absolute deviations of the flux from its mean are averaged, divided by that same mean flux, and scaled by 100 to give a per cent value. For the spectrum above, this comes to 2.1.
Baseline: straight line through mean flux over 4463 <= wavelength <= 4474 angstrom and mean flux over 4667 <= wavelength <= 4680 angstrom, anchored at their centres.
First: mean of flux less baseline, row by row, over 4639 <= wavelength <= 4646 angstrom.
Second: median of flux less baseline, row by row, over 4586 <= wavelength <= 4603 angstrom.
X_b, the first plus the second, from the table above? 0.6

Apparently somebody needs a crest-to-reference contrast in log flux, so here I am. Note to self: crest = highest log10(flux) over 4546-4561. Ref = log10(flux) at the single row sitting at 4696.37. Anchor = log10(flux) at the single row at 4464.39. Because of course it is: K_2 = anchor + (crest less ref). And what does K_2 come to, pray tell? 1.04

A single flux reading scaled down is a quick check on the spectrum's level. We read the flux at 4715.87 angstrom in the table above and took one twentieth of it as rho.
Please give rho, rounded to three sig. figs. 0.525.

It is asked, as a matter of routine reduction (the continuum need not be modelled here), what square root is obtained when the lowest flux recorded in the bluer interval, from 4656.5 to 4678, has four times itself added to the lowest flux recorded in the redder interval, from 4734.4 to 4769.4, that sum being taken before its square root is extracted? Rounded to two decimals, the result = 7.11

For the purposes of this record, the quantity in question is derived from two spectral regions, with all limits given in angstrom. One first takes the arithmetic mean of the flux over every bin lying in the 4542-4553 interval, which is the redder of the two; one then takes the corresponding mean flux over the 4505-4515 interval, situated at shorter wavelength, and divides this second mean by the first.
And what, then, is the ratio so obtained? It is 1.09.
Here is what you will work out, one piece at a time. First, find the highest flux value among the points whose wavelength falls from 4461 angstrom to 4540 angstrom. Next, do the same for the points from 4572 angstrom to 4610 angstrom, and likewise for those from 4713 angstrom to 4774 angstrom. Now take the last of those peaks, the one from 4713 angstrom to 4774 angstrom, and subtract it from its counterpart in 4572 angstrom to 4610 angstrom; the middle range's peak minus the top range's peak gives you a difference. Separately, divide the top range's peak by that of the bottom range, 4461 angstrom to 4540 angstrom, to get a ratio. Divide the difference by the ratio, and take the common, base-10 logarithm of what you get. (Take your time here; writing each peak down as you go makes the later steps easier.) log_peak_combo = -0.99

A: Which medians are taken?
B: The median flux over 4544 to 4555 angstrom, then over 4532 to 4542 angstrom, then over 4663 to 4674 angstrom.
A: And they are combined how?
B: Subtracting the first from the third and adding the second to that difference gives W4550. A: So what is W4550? 11.1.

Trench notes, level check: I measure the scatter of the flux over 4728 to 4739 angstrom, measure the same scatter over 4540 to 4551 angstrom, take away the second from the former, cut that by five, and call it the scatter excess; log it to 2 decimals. -0.05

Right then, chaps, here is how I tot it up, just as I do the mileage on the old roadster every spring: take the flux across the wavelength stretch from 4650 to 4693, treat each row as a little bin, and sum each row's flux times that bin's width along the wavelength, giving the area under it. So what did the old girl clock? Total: 463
